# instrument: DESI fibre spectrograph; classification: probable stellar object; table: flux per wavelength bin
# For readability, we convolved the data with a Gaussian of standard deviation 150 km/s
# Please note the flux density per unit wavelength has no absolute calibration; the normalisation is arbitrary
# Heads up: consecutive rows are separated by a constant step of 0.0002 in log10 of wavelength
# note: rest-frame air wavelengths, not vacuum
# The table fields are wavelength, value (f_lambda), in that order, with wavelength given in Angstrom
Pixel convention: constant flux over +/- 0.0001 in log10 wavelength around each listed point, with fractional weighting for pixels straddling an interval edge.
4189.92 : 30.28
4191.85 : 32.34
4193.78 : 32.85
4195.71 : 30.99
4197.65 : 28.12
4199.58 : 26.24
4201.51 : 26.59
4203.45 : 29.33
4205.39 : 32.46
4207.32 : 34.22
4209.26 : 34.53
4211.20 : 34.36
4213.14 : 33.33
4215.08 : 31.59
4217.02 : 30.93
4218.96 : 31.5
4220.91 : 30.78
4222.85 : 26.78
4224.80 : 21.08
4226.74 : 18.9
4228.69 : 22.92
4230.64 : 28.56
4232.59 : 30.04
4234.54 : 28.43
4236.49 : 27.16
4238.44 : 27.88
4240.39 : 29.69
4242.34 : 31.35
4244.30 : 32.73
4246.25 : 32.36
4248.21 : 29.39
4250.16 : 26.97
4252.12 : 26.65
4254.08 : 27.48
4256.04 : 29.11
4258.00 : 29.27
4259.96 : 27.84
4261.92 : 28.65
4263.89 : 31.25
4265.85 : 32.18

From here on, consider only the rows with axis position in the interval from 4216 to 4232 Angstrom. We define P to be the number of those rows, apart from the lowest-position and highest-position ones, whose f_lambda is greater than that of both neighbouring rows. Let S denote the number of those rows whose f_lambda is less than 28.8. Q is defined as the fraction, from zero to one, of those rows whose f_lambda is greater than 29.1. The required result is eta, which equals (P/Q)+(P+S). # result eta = 9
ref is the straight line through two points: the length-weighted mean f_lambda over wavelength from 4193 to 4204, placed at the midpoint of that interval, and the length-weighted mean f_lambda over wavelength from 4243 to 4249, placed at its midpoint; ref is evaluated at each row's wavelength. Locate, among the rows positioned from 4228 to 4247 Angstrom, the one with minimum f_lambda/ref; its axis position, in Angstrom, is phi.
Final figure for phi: 4228.69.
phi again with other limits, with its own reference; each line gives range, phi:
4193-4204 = 4199.58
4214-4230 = 4226.74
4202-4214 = 4203.45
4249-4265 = 4252.12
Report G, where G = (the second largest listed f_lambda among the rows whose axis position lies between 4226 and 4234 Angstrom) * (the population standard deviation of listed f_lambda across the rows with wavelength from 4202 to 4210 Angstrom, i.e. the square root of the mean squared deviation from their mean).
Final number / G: 59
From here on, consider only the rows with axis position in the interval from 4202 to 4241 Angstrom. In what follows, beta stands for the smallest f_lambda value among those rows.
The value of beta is 18.9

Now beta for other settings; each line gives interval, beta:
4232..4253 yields 26.65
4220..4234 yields 18.9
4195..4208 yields 26.24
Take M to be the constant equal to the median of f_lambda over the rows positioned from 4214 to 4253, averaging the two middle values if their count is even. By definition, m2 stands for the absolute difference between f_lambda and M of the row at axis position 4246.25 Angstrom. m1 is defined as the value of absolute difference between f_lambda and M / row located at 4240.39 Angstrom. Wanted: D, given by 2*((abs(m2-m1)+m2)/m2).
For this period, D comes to 3.6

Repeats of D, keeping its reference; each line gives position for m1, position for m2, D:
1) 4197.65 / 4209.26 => 3.7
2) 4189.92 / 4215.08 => 3.0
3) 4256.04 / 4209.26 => 4.0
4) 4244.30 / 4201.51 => 3.1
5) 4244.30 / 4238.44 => 6.9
